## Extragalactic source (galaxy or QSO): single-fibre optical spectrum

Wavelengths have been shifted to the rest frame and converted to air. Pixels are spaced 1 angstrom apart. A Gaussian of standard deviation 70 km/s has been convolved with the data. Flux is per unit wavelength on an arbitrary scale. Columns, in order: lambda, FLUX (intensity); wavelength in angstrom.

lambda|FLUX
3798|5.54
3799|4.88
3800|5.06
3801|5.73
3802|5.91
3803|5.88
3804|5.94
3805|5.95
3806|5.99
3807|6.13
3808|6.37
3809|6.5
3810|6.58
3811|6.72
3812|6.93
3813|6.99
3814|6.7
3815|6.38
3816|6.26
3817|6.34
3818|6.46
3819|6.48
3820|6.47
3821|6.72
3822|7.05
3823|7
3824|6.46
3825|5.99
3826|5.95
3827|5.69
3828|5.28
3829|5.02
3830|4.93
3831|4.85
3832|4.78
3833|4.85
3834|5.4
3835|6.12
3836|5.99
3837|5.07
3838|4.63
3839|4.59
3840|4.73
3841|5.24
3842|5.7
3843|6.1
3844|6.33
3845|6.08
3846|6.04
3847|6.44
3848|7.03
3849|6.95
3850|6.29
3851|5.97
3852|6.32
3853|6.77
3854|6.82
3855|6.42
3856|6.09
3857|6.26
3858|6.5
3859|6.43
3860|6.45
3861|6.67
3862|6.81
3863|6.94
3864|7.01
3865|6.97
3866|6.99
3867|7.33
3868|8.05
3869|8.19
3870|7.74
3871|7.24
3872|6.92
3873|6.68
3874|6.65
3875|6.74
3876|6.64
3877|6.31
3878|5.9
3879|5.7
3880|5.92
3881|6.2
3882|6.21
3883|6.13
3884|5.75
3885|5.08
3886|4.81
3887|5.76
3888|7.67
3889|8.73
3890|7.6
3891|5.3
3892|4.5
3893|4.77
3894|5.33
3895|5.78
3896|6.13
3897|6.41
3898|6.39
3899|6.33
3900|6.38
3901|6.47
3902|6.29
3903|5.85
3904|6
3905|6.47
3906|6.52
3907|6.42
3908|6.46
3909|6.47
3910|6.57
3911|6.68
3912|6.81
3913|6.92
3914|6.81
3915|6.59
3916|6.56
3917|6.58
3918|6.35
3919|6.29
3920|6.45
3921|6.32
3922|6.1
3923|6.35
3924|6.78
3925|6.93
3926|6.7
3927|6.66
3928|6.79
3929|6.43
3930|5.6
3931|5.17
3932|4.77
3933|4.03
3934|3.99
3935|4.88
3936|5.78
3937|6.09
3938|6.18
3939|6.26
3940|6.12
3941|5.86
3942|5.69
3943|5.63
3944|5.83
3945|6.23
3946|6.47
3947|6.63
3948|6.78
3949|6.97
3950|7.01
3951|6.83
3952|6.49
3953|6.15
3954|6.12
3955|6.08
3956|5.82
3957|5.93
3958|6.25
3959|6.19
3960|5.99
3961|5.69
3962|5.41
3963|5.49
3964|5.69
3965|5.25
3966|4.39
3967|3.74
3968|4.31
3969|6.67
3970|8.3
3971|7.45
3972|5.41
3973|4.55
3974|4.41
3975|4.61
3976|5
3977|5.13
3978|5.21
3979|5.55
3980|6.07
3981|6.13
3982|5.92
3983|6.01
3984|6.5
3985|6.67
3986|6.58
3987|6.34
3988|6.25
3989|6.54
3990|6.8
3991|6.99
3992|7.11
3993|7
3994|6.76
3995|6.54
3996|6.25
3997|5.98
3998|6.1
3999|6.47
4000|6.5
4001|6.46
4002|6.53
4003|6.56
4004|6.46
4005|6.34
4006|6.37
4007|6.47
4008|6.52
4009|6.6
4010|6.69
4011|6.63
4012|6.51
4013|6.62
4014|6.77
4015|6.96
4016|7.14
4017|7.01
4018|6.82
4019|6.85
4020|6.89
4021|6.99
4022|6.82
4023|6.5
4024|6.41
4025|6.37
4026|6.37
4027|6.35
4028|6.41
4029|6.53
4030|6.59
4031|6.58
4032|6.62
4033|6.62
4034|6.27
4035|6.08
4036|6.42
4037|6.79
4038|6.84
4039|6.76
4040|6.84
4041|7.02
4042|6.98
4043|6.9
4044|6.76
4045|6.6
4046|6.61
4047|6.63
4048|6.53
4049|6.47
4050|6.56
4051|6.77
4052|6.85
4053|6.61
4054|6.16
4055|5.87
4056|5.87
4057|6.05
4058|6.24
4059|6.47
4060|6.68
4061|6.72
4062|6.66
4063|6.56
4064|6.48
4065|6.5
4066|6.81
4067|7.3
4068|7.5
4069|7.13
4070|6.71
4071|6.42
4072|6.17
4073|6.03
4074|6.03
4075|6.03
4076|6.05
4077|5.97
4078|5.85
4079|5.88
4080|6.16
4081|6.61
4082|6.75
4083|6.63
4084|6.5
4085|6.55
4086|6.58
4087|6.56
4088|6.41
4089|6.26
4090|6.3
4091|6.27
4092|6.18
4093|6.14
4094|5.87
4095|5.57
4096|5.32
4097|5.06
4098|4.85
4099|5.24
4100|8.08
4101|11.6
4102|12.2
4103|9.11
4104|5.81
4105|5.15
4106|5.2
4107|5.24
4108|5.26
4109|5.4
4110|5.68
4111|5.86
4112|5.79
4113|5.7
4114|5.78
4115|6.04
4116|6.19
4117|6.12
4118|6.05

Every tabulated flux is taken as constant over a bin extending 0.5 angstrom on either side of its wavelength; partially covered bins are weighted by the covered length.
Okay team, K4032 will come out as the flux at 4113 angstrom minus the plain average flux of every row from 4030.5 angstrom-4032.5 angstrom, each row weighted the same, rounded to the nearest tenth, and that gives -0.9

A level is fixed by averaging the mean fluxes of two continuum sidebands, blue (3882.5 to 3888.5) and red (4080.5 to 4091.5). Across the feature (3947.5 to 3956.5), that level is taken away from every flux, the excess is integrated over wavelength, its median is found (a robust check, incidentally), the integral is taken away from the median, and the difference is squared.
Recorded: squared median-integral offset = 5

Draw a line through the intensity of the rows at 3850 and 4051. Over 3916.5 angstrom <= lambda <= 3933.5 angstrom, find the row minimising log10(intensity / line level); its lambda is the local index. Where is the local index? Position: 3933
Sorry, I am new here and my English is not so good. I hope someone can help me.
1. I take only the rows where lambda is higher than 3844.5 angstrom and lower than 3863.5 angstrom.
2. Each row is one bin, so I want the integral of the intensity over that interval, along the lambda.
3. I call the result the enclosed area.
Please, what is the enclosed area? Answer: 123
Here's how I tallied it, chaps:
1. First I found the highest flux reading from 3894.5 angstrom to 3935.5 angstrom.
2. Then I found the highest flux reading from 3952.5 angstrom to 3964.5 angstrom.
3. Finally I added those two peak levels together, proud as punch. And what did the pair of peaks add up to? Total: 13.2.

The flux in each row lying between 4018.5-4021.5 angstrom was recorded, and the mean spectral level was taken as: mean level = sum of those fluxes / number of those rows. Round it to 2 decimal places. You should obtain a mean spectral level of 6.91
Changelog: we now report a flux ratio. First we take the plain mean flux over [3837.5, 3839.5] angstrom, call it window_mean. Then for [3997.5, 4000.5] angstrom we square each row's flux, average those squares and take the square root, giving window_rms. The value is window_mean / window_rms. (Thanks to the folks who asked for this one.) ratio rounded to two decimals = 0.72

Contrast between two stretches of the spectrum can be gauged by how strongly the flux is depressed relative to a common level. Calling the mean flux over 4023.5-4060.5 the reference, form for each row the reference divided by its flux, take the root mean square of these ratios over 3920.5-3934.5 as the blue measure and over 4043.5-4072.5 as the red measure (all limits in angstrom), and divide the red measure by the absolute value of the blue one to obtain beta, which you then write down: 0.85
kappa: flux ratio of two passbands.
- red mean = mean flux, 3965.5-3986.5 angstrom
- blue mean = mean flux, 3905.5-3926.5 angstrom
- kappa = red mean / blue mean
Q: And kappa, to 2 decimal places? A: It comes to 0.86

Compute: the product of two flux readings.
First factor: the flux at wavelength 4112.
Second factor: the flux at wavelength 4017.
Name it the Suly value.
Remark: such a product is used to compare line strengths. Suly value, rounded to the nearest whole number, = 41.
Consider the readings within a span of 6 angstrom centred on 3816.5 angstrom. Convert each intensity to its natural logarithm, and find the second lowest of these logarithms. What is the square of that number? 3.41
